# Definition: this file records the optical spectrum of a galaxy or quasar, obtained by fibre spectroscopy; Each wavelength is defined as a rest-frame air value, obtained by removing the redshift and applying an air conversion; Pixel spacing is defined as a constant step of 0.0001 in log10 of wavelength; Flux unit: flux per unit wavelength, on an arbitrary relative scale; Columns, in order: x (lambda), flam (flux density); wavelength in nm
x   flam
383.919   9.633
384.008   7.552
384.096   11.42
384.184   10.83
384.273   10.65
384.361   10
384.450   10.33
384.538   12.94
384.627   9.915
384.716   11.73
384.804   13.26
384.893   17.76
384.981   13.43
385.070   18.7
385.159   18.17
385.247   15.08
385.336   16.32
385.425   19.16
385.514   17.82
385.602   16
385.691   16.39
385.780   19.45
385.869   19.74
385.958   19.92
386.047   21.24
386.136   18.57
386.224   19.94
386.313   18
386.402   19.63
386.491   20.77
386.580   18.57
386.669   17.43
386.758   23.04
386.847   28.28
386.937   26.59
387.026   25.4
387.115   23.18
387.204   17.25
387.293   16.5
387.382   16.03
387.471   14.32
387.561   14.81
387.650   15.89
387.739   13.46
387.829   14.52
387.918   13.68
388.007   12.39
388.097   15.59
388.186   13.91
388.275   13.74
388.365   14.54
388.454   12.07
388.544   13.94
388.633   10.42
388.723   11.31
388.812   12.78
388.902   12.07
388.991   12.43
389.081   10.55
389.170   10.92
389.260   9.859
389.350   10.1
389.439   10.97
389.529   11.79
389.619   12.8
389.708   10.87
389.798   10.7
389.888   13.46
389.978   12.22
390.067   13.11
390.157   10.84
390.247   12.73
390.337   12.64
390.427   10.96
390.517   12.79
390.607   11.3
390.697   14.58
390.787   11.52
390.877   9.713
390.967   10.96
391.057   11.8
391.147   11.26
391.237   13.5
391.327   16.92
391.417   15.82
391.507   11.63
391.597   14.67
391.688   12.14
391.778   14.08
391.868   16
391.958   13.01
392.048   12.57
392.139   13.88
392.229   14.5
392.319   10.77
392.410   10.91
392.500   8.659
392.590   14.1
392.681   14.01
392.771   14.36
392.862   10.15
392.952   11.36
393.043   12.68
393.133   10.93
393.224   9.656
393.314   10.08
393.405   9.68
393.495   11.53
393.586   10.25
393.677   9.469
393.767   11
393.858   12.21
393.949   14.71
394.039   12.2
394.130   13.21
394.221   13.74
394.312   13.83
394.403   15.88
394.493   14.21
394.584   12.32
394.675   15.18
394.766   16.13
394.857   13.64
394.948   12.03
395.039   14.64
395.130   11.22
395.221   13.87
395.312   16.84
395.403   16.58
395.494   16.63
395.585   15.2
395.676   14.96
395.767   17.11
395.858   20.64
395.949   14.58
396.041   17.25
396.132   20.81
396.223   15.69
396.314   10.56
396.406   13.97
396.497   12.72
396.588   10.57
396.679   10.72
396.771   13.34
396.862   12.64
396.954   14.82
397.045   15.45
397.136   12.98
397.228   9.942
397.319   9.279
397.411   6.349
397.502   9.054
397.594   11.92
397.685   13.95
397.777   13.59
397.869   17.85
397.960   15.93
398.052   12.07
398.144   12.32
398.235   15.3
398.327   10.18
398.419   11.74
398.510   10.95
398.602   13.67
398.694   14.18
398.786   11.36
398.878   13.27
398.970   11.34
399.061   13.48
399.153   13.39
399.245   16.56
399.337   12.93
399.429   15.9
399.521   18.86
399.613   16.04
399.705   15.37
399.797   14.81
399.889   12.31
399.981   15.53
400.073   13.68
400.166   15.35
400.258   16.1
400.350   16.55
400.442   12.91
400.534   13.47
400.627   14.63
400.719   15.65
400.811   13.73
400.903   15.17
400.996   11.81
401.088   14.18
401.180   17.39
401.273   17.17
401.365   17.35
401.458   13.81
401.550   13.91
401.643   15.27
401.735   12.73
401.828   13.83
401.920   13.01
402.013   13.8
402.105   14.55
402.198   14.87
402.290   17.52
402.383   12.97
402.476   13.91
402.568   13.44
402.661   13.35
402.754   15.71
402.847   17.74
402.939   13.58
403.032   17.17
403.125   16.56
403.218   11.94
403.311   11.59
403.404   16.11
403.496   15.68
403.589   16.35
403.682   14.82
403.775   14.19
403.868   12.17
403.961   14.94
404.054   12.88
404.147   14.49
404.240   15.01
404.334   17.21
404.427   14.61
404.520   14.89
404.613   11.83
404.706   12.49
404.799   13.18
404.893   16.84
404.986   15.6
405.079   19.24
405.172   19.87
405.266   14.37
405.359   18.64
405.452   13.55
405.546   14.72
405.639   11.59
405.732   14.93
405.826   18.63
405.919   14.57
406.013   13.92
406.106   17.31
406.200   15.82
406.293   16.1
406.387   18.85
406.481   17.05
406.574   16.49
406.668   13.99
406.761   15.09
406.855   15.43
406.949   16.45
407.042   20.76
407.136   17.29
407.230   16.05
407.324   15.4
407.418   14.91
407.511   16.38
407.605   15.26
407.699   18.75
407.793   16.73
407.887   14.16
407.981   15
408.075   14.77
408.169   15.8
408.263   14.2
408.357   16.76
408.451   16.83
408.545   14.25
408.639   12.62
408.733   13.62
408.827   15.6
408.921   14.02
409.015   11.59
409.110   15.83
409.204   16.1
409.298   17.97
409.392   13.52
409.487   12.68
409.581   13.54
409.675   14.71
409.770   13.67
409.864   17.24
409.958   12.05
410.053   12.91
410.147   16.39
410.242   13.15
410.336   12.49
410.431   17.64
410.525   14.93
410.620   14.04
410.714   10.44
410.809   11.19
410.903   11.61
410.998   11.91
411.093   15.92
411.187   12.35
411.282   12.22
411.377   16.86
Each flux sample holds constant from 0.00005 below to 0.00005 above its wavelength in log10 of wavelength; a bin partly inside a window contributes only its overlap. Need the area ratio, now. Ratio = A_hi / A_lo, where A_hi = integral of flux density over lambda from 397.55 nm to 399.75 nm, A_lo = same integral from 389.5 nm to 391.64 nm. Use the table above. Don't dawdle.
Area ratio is 1.14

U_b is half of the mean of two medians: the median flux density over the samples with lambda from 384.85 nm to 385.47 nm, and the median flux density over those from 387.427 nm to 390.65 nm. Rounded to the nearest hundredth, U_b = 7.57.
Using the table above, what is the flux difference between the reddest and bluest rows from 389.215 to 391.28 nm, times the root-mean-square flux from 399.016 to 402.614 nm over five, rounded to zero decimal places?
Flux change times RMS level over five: 11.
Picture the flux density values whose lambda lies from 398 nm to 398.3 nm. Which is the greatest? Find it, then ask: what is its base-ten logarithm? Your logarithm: 1.18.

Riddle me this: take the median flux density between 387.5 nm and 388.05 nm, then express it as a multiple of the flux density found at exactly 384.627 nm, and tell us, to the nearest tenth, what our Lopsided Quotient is 1.4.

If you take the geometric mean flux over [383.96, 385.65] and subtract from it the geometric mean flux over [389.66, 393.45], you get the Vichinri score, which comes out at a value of 1.1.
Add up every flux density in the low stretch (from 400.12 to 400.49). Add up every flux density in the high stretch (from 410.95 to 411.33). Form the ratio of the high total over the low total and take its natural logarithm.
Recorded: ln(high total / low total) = -0.15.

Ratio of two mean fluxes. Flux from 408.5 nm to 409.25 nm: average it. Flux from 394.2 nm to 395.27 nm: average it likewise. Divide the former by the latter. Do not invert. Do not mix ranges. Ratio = 1.02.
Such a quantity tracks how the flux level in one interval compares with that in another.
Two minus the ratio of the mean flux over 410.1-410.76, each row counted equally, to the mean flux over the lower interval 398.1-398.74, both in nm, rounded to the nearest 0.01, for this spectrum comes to 0.88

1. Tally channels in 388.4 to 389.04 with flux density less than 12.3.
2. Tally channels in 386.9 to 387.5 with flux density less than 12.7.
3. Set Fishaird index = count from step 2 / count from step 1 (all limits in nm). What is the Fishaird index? 0.00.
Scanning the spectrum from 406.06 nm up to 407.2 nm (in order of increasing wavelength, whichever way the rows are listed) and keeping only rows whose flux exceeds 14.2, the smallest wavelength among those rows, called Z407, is 406.106 nm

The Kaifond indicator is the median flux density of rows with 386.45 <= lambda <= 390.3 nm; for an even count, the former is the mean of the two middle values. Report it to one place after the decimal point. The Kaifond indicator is 13.5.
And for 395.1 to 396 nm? 15.9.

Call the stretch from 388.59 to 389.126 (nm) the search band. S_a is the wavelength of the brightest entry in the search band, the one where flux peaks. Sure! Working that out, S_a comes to 388.812 nm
